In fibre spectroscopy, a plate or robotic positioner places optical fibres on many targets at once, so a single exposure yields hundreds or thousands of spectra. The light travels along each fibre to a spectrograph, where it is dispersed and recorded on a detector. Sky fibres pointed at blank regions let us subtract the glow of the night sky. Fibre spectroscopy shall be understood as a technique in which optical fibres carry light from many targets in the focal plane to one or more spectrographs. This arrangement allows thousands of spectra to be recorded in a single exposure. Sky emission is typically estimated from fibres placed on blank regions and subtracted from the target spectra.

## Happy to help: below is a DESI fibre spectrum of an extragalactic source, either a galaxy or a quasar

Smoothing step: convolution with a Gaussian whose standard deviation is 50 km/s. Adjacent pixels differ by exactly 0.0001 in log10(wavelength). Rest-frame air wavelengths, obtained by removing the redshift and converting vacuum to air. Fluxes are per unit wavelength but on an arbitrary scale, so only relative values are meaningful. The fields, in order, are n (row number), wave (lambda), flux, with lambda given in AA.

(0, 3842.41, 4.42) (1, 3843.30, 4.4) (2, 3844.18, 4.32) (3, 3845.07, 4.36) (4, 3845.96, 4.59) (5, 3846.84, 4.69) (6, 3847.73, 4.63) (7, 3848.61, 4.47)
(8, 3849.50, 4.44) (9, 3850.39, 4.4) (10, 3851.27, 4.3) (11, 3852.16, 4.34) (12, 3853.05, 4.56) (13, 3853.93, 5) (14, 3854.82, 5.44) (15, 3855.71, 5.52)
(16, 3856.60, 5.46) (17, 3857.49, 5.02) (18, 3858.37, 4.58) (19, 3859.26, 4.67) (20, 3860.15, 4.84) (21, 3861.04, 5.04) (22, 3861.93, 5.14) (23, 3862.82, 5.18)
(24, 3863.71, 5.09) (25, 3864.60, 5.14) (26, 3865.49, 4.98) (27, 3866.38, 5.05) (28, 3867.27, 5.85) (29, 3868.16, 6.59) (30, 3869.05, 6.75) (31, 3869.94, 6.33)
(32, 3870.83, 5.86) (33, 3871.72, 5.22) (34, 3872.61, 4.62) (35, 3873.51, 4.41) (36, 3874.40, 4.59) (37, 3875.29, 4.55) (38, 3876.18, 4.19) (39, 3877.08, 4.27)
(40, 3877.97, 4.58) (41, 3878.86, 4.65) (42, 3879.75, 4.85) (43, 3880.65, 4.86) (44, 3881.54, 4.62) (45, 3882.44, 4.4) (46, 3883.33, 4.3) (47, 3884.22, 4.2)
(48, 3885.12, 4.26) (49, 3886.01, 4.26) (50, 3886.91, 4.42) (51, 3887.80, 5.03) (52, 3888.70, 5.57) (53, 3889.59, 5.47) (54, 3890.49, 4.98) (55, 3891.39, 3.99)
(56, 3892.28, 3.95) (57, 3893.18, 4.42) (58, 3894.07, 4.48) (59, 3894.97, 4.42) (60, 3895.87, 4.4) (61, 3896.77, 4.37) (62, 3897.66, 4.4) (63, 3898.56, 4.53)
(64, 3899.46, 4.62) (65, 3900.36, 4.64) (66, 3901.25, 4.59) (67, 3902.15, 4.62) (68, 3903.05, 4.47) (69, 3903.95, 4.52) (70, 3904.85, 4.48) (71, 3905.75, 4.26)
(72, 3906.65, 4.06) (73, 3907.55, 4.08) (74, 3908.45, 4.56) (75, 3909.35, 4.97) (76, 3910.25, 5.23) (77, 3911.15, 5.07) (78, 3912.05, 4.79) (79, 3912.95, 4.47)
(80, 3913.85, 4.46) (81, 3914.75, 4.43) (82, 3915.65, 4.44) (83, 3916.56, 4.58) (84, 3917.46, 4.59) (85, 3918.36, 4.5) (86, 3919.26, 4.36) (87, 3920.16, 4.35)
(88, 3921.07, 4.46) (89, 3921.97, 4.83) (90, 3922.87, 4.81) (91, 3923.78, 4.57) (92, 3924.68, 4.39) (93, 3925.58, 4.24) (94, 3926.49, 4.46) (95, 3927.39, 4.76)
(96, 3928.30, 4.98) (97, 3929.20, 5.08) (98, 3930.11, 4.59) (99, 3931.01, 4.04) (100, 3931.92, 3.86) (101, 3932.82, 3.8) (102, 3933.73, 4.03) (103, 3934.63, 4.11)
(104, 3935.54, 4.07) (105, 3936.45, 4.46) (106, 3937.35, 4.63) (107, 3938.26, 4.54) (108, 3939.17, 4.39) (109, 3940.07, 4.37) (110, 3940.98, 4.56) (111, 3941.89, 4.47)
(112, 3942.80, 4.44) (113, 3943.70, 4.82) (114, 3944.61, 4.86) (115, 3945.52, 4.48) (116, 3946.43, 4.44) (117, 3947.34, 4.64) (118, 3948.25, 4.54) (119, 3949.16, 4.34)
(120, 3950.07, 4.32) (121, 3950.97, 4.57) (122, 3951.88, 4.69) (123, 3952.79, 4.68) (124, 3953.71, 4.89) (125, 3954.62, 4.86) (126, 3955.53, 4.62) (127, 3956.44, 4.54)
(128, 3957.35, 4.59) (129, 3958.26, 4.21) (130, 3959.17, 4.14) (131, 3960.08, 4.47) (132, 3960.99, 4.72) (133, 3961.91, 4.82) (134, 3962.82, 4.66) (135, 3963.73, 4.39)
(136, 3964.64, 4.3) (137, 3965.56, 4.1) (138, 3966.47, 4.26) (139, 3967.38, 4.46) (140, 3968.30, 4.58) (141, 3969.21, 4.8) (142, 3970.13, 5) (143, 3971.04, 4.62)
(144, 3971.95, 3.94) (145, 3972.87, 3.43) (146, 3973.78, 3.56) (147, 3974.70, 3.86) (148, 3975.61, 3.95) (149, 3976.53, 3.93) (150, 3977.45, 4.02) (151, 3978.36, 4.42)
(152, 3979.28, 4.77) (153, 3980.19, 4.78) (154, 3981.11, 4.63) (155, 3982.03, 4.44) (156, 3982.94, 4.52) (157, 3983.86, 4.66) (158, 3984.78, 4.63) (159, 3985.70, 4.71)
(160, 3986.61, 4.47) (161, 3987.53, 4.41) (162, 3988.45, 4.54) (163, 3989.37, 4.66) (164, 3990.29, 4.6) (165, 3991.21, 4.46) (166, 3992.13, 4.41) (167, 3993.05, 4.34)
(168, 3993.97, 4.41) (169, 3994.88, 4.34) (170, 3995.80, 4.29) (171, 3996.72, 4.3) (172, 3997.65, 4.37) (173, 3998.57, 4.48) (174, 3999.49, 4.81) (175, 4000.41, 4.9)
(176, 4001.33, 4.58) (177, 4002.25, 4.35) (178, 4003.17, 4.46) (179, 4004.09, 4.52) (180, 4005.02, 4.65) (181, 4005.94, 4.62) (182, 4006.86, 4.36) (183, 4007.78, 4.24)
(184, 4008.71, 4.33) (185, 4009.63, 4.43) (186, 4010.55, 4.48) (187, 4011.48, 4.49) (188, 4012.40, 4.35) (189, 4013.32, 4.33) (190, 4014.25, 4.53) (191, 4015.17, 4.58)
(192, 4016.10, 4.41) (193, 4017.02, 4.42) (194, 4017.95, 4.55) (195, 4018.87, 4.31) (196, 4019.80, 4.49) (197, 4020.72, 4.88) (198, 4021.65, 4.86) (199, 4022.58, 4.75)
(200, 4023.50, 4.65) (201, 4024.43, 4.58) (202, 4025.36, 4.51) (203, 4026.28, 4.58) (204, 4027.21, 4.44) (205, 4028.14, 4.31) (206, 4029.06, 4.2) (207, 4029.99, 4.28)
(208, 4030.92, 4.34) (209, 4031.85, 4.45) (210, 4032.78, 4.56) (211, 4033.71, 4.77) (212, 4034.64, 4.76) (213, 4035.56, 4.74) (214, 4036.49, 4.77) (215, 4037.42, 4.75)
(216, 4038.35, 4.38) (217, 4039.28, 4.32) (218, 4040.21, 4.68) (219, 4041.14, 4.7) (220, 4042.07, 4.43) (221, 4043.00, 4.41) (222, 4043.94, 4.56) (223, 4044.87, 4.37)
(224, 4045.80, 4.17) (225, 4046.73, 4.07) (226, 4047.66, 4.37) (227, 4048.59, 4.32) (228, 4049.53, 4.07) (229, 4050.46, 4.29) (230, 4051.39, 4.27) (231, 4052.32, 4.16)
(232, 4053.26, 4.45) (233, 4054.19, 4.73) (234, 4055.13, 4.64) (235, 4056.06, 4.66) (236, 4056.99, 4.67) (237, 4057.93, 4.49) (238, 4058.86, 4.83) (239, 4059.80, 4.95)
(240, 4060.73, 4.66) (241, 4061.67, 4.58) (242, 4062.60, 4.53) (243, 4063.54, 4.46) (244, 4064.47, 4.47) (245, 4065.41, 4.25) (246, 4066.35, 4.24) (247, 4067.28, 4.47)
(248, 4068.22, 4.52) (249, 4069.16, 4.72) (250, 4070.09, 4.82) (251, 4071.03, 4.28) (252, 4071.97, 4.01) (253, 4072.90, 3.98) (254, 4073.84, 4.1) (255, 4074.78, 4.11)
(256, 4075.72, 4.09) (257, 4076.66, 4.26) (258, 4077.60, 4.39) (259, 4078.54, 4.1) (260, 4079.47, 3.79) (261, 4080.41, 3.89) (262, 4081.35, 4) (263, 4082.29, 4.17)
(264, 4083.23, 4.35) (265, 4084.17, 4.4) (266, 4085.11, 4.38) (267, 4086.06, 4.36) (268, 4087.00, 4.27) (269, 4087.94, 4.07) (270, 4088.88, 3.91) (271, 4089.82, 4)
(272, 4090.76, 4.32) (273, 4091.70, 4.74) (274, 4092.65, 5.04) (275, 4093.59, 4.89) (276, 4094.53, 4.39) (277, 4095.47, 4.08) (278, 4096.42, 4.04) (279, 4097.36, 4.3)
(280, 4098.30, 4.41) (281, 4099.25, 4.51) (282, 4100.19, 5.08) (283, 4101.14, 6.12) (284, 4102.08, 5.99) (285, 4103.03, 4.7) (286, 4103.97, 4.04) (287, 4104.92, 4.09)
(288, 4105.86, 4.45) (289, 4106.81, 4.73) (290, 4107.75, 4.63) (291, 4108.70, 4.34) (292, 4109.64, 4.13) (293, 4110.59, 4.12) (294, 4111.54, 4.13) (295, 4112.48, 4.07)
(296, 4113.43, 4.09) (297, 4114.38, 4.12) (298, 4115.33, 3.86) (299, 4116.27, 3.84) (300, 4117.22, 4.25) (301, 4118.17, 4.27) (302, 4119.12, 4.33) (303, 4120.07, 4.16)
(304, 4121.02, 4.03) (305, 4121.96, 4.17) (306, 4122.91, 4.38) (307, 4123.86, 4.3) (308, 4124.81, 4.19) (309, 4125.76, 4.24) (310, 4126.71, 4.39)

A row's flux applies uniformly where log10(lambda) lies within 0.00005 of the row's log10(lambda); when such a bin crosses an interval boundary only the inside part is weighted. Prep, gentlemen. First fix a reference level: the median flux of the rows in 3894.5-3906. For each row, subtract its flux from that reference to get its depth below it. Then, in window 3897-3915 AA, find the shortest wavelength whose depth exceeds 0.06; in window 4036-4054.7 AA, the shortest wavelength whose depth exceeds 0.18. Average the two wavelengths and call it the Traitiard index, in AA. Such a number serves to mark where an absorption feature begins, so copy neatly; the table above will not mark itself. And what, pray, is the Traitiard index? 3971.7 AA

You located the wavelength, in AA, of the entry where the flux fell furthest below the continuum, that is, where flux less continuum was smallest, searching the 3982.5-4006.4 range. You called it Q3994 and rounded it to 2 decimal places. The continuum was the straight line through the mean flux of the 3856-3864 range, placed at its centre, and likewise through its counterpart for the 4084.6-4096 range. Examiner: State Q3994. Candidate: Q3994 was 3995.80 AA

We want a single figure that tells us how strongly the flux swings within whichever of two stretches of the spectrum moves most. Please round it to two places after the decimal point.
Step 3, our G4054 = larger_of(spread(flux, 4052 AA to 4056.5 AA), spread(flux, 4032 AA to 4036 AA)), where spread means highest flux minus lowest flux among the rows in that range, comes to 0.57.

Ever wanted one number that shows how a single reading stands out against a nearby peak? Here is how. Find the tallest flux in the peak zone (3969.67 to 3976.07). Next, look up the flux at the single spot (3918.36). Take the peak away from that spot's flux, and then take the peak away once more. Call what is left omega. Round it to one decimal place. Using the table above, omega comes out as -5.5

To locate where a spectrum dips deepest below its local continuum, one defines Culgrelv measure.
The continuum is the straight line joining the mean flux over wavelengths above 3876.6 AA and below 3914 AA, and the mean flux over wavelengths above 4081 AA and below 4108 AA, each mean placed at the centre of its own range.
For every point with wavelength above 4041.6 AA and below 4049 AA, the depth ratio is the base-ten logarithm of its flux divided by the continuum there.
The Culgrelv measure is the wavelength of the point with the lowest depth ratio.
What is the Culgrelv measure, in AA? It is 4046.73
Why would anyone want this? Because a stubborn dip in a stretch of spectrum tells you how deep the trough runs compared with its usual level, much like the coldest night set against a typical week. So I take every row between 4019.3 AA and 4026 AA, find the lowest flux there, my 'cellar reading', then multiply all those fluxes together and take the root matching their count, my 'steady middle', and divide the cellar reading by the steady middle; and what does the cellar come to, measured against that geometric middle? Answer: 0.961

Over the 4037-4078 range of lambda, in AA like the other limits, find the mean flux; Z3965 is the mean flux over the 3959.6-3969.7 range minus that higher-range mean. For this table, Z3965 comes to 0.08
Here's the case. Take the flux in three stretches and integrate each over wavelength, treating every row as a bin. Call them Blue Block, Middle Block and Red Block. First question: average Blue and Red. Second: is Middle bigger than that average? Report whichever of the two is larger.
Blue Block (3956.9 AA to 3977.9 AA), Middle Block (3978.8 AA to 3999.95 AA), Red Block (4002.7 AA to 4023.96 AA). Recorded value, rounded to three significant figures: 95.6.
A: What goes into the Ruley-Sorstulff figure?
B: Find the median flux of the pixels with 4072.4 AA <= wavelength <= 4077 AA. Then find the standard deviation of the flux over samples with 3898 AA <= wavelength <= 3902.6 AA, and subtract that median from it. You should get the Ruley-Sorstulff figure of -4.06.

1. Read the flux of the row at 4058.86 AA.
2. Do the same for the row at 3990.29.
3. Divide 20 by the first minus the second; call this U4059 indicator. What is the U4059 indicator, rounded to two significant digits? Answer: 87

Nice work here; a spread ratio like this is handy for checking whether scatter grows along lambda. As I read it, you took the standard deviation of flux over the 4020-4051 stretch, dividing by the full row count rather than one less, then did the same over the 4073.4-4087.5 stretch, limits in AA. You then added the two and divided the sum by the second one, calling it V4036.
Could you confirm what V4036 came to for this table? 2.2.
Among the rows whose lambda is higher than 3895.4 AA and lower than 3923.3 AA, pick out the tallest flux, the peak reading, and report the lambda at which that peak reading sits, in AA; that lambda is 3910.25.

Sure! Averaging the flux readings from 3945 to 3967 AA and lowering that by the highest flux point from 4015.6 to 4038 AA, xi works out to -0.37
